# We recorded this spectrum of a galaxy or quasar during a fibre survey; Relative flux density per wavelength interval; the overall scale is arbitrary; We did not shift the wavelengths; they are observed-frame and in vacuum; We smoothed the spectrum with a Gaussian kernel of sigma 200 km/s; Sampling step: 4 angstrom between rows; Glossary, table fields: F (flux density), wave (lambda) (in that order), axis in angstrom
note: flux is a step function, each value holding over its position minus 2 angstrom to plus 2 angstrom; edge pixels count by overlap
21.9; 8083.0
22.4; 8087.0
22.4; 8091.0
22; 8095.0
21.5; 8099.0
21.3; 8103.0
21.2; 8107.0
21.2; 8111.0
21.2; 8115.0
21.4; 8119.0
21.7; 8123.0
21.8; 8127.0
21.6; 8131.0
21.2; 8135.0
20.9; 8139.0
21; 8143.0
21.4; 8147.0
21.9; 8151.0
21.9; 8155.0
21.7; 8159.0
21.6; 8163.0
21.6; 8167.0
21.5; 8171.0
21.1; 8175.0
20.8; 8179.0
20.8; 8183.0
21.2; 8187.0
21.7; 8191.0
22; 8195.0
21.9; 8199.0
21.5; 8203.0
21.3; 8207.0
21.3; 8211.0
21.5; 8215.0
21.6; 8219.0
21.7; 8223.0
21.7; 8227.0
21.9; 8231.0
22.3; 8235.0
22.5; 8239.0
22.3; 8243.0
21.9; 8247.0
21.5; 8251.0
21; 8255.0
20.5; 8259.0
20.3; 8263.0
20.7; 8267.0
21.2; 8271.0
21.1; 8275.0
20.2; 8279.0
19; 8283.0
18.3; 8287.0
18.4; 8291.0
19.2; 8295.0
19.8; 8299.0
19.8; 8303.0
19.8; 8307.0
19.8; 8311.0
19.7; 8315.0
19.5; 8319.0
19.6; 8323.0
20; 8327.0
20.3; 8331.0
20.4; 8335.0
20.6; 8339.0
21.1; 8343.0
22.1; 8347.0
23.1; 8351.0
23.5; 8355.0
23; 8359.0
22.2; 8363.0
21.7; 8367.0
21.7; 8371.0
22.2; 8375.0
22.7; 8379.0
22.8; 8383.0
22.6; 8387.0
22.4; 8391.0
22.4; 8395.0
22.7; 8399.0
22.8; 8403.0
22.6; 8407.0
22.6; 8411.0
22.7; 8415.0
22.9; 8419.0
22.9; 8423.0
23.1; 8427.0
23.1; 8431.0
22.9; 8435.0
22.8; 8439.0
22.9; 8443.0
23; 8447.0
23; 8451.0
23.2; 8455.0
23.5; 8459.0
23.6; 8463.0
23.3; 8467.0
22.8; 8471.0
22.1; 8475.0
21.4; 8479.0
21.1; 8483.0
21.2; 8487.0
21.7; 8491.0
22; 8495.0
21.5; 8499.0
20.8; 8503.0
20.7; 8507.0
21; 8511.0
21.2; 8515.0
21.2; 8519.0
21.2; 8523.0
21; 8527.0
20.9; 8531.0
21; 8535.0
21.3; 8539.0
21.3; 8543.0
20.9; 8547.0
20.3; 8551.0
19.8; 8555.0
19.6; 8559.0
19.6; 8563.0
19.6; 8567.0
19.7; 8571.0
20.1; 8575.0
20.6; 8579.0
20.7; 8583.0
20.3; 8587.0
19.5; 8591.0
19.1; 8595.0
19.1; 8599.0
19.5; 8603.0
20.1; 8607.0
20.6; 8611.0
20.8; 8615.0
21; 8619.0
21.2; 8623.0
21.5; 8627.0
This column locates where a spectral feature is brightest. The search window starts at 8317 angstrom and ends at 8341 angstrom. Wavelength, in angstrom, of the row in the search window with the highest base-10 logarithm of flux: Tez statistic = 8339.0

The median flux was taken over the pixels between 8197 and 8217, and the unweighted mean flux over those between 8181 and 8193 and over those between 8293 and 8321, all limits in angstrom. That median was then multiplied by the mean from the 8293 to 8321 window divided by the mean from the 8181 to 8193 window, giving 19.9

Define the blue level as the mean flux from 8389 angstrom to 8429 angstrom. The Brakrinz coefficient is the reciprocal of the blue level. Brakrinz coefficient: 0.0440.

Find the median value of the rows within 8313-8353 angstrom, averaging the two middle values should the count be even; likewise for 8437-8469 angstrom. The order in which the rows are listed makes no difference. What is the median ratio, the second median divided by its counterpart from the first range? 1.14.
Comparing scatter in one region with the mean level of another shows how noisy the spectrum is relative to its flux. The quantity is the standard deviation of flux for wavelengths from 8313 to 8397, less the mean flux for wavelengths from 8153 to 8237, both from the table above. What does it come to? -20.3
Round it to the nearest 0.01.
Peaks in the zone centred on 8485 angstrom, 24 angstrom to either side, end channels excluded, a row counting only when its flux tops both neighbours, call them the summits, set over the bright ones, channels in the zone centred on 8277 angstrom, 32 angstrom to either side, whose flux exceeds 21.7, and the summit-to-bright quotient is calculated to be 1.00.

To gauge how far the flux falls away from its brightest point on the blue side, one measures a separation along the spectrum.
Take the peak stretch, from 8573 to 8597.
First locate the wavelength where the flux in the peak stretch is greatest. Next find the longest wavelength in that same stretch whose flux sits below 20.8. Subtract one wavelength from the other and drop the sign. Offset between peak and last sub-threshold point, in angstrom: 12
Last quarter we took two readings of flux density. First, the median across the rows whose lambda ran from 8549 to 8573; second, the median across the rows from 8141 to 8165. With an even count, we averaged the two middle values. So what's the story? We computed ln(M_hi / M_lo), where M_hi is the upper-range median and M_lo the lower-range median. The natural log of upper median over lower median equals -0.097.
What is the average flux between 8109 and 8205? 21.4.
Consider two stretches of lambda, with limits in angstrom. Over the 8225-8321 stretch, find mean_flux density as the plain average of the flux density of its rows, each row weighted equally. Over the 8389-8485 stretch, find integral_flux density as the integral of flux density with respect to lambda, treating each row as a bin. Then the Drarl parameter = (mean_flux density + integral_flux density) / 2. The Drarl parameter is 1102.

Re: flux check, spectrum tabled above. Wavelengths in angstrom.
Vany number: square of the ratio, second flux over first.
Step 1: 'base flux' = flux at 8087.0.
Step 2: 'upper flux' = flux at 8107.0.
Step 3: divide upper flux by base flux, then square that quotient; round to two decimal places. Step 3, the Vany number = 0.90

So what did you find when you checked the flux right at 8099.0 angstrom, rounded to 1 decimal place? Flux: 21.5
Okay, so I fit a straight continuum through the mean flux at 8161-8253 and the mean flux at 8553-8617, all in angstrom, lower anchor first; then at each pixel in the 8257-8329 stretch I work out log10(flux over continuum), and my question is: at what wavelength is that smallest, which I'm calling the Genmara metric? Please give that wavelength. 8287.0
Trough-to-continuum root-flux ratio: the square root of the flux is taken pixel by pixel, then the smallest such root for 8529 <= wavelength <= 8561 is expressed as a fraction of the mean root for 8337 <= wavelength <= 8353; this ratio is 0.95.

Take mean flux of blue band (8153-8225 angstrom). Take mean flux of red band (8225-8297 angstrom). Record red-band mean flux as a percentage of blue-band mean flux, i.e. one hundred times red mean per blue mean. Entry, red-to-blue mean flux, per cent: 97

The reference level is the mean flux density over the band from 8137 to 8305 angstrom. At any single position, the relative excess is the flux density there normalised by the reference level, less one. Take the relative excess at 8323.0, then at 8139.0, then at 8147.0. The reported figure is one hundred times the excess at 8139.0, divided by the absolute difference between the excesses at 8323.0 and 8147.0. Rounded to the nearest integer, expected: -10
